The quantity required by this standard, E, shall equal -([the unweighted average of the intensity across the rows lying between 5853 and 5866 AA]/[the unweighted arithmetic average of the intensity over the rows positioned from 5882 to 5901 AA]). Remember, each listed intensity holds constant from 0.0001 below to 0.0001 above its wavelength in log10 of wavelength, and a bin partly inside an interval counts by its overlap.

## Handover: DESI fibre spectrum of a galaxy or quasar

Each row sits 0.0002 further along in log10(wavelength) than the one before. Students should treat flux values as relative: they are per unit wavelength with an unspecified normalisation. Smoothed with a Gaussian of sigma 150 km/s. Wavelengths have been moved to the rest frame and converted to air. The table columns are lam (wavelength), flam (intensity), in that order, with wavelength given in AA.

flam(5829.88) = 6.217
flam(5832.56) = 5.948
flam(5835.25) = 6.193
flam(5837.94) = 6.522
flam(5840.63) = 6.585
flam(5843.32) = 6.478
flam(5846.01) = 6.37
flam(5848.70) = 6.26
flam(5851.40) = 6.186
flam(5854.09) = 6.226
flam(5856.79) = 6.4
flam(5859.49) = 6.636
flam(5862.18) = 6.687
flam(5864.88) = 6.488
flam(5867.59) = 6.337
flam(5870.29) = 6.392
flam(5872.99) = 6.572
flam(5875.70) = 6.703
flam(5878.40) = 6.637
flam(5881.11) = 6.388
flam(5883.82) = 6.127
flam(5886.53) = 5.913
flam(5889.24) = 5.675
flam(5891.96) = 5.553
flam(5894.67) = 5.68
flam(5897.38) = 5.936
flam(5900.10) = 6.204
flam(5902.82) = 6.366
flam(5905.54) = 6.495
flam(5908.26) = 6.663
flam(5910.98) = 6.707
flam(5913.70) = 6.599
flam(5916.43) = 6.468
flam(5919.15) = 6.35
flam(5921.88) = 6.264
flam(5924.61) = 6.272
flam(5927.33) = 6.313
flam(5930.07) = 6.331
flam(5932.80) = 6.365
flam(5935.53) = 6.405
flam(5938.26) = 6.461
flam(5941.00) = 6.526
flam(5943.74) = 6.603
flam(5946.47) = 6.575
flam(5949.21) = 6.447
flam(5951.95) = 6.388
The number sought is -1.11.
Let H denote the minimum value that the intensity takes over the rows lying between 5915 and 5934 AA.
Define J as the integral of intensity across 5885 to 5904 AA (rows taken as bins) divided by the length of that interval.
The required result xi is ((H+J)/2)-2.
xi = 4.08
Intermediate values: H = 6.264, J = 5.90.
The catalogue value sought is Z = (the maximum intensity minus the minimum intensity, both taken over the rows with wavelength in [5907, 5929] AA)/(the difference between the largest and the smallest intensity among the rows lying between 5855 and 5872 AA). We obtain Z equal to 1.27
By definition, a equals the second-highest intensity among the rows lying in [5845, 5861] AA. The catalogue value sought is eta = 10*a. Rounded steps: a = 6.4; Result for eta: 64.0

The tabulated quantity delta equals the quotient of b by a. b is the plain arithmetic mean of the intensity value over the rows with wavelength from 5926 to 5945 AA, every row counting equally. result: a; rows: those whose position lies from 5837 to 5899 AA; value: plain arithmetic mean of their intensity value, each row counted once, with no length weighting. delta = 1.02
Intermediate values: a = 6.29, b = 6.43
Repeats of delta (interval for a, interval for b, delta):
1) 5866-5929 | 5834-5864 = 1.02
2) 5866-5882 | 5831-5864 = 0.98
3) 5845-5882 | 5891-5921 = 0.97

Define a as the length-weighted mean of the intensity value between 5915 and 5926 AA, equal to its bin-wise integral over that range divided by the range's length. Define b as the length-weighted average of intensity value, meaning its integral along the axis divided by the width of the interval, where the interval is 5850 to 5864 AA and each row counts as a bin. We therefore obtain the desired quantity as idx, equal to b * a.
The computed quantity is 40.8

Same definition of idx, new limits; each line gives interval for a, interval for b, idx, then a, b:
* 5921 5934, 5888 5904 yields 37.2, 6.31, 5.90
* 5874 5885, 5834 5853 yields 41.2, 6.47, 6.37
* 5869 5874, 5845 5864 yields 41.5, 6.48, 6.40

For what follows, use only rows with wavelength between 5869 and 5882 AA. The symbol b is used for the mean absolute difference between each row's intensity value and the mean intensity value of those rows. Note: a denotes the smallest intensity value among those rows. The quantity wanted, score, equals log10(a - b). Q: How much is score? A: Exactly 0.797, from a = 6.388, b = 0.12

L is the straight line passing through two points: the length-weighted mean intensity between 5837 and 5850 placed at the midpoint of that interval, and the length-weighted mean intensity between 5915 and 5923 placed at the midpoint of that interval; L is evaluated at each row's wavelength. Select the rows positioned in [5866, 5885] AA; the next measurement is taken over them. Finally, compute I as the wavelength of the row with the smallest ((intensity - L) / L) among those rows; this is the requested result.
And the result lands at 5883.82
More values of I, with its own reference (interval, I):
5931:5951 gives 5932.80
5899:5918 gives 5900.10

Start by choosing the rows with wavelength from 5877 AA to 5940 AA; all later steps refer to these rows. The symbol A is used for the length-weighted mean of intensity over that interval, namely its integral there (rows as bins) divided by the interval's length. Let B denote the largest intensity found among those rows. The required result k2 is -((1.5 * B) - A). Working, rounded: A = 6.27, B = 6.707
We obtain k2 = -3.79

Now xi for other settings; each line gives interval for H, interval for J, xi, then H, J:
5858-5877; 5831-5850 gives 4.34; 6.337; 6.34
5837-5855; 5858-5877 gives 4.36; 6.186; 6.54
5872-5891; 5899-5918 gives 4.09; 5.675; 6.50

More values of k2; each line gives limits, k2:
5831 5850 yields -3.54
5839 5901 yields -3.77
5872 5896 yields -3.92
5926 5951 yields -3.46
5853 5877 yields -3.56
